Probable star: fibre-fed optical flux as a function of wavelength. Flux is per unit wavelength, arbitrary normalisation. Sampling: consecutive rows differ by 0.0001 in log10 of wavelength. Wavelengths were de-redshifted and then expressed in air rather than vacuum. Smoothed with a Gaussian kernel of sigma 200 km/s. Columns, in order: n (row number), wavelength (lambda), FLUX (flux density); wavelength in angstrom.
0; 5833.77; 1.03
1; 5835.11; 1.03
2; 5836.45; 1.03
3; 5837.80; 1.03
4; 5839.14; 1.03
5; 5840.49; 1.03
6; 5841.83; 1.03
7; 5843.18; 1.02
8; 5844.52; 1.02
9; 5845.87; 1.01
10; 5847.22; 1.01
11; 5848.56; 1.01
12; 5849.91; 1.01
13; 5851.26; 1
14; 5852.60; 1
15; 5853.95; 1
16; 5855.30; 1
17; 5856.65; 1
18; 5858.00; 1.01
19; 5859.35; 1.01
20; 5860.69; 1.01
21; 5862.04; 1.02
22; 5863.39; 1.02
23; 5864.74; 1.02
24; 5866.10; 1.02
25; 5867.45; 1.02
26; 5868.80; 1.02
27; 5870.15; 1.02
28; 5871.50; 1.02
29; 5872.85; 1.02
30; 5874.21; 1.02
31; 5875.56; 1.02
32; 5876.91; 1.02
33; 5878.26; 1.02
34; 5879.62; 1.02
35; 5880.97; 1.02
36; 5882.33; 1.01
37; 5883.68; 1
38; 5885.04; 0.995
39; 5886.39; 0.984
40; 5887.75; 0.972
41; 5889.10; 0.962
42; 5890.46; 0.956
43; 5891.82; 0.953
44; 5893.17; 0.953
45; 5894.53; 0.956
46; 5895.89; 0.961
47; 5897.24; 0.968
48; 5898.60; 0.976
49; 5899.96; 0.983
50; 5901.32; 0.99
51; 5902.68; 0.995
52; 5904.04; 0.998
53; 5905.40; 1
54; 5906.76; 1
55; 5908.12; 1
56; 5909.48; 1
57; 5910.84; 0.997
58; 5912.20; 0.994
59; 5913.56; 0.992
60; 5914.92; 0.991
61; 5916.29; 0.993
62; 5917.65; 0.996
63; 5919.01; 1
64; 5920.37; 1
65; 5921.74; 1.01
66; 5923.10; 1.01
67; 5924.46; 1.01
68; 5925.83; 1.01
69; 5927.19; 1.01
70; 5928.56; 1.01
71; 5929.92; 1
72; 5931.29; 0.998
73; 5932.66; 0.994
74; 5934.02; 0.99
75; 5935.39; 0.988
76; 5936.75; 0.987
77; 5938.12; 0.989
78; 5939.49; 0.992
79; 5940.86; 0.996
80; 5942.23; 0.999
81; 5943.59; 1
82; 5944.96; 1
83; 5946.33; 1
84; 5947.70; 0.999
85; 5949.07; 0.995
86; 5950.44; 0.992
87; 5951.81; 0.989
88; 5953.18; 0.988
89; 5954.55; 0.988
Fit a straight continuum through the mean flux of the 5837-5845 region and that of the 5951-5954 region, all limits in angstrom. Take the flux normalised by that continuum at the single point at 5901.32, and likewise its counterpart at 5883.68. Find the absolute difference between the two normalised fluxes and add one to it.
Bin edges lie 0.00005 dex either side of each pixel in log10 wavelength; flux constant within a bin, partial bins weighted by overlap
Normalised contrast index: 1.004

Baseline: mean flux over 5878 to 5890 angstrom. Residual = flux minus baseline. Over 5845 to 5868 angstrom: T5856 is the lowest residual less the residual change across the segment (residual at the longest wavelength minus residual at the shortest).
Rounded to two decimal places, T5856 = -0.01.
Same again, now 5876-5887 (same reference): 0.02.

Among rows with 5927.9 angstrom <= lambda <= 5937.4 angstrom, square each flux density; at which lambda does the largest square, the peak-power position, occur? 5928.56 angstrom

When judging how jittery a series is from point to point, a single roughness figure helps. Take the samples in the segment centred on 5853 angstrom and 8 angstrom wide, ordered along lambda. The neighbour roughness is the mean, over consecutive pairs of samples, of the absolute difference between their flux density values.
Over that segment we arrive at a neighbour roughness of 0.0020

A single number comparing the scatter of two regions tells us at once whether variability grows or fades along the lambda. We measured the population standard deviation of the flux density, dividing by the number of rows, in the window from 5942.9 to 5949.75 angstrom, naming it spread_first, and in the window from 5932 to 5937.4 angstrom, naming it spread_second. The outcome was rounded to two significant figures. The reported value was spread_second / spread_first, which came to 1.4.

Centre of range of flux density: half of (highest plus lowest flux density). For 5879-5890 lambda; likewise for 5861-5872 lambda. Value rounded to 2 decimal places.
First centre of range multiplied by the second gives 1.01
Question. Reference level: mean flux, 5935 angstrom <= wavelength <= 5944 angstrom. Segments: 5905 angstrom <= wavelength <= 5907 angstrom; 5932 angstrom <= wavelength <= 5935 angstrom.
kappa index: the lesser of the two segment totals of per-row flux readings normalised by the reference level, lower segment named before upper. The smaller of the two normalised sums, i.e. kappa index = 2.00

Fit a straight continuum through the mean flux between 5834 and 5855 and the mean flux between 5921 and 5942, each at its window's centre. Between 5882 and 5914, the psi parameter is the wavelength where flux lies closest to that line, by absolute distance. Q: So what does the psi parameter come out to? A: 5882.33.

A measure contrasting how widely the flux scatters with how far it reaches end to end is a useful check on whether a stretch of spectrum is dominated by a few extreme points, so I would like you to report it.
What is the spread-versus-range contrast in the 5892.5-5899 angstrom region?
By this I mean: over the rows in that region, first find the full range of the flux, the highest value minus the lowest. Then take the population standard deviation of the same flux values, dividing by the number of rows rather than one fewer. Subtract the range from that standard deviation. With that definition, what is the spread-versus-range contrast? -0.015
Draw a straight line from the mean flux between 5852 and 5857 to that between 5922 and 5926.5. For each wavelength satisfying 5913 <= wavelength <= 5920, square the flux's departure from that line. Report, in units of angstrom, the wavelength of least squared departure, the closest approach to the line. 5919.01 angstrom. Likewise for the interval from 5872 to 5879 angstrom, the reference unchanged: 5878.26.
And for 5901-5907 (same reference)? 5905.40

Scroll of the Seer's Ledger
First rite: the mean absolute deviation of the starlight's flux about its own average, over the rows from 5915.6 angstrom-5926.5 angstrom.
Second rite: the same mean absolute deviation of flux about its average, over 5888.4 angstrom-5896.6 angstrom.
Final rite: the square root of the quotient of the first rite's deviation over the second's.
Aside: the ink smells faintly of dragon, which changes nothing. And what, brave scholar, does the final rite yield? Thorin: 1.4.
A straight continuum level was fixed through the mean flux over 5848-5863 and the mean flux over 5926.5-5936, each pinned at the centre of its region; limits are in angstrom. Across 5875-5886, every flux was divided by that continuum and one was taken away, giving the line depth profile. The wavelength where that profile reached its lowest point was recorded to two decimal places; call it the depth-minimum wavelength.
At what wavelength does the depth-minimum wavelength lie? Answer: 5885.04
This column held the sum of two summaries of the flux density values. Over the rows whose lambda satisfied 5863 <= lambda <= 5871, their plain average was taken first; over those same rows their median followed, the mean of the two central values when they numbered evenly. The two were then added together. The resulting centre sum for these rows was 2.04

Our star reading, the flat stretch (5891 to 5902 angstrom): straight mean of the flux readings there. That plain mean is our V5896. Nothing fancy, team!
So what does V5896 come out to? 0.967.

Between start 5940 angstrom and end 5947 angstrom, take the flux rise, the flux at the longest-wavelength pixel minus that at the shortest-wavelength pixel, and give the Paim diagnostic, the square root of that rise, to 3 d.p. 0.063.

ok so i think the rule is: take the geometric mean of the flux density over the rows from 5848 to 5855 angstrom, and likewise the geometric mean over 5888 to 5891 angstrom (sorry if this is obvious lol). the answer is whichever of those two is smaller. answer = 0.959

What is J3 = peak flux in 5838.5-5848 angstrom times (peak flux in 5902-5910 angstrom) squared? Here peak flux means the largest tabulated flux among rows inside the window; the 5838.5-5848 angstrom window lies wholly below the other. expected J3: 1.03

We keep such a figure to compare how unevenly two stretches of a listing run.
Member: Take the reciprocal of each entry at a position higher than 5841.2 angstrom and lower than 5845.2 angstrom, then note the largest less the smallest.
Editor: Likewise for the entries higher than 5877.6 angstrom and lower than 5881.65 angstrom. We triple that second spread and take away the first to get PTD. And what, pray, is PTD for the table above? -0.010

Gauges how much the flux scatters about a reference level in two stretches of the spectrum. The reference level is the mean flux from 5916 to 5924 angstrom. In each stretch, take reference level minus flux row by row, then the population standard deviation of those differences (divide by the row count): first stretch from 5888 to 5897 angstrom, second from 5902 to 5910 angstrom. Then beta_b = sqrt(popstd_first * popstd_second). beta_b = 0.0026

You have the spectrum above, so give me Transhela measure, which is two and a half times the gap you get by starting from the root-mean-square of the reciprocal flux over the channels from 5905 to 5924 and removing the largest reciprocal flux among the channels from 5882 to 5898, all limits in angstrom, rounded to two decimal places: -0.12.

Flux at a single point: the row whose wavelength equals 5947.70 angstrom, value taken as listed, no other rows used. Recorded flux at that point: 0.999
